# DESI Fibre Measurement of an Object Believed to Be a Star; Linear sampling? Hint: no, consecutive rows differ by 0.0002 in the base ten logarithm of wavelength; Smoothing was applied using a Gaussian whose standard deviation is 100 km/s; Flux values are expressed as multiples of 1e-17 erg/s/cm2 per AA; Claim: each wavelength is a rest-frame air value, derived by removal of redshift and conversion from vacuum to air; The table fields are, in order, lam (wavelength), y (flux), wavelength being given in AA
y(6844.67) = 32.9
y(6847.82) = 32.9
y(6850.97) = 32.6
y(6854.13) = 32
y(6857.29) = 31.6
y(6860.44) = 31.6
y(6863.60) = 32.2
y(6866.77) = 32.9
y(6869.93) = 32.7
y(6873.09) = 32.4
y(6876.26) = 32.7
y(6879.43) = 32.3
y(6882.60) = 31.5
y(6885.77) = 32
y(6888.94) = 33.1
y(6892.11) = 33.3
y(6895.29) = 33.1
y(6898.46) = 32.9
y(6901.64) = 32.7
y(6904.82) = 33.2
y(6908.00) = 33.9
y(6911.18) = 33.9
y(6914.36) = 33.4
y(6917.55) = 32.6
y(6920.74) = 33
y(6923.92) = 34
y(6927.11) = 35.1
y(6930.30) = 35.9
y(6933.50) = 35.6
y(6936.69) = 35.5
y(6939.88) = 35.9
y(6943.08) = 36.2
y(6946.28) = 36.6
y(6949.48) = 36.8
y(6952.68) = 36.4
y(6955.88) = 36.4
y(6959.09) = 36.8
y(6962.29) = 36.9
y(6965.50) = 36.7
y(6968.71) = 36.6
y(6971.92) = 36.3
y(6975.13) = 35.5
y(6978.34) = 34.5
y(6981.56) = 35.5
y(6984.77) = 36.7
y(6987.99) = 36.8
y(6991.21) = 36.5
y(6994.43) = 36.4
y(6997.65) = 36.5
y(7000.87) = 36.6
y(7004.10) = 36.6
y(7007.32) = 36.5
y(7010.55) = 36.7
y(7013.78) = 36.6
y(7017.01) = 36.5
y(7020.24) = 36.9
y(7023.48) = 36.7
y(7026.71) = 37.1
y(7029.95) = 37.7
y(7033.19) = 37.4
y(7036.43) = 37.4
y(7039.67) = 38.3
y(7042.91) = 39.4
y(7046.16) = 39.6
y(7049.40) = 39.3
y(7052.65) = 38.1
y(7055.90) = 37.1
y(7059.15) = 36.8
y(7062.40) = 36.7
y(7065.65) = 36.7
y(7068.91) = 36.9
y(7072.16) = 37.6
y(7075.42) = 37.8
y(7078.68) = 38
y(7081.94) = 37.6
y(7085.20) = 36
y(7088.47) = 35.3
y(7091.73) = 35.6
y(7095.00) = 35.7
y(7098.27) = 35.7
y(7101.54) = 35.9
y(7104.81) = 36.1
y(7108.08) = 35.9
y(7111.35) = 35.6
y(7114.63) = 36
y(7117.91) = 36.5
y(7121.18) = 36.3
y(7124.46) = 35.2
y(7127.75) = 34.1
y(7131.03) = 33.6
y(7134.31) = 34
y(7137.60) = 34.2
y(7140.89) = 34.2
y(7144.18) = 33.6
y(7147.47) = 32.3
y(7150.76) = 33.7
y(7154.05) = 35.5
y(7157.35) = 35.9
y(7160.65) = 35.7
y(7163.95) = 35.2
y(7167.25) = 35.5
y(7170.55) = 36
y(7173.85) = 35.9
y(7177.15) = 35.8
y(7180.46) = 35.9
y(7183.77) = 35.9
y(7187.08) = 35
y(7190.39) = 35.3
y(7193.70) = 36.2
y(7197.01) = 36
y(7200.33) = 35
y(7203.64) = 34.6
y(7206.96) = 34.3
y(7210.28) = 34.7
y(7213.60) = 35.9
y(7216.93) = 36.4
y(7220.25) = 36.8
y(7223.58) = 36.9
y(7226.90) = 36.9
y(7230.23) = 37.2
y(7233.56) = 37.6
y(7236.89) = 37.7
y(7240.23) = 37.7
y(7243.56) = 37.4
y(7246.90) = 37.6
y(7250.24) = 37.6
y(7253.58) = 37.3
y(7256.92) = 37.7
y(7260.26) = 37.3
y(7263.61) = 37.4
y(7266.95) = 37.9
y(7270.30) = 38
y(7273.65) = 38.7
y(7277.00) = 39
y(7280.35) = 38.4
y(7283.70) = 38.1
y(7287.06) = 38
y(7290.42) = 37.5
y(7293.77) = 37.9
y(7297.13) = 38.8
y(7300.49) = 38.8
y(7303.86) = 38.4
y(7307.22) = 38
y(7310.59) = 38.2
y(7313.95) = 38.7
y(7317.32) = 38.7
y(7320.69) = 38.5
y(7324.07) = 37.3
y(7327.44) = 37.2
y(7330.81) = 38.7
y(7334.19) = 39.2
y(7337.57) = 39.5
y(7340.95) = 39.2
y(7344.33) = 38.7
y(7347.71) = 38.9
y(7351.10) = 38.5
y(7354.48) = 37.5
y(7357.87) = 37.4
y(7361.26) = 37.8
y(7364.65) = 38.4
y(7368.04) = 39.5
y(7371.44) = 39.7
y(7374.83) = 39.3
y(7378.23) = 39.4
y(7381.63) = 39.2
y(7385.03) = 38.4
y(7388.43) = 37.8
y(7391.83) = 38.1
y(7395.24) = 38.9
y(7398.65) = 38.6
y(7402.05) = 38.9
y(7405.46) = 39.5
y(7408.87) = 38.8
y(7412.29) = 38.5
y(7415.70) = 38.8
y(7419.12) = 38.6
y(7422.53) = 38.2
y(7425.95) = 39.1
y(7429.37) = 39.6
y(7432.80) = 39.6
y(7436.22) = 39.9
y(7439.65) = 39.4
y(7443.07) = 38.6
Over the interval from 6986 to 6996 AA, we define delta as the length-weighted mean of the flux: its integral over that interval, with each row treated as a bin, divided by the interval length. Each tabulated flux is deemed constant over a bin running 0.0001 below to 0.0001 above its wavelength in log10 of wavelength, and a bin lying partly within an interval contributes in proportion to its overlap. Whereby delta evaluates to 36.6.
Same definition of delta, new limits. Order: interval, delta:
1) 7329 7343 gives 39.1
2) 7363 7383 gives 39.2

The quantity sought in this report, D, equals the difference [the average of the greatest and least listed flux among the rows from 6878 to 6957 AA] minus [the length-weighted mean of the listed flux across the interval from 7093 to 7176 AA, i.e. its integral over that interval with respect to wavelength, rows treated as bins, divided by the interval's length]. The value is -1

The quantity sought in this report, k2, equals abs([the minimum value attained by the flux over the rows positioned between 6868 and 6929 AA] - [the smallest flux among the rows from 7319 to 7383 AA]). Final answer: 5.7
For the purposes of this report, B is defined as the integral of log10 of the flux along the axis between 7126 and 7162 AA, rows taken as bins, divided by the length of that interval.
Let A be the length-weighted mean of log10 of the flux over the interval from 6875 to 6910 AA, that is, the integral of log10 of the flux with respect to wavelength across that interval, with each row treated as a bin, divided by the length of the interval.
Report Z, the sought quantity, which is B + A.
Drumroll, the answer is 3.050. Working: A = 1.52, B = 1.53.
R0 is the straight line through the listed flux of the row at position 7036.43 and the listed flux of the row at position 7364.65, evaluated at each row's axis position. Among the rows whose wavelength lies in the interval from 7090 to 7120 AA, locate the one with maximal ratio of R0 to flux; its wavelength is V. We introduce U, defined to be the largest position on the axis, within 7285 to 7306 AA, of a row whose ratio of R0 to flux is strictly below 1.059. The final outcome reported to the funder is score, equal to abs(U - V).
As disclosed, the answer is 192.5 AA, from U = 7303.86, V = 7111.35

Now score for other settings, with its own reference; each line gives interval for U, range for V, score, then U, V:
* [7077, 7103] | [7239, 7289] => 158.7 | 7101.54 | 7260.26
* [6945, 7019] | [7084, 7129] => 110.7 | 7017.01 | 7127.75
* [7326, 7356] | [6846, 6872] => 494.0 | 7354.48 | 6860.44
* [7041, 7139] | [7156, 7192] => 65.9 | 7121.18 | 7187.08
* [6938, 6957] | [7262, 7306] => 307.7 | 6955.88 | 7263.61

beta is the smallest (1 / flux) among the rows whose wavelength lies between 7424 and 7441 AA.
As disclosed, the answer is 0.0251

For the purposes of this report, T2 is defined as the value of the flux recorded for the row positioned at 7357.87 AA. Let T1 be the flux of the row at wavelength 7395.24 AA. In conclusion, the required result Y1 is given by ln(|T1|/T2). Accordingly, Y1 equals 0.039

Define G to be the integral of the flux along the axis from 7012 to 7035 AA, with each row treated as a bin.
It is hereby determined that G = 851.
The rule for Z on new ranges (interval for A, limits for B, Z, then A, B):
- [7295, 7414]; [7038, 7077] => 3.165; 1.59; 1.58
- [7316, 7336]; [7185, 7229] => 3.135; 1.58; 1.55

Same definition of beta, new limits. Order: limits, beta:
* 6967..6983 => 0.0273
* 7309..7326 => 0.0258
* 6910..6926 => 0.0294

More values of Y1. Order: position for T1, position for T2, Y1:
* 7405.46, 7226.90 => 0.068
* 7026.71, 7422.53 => -0.029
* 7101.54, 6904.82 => 0.078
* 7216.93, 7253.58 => -0.024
